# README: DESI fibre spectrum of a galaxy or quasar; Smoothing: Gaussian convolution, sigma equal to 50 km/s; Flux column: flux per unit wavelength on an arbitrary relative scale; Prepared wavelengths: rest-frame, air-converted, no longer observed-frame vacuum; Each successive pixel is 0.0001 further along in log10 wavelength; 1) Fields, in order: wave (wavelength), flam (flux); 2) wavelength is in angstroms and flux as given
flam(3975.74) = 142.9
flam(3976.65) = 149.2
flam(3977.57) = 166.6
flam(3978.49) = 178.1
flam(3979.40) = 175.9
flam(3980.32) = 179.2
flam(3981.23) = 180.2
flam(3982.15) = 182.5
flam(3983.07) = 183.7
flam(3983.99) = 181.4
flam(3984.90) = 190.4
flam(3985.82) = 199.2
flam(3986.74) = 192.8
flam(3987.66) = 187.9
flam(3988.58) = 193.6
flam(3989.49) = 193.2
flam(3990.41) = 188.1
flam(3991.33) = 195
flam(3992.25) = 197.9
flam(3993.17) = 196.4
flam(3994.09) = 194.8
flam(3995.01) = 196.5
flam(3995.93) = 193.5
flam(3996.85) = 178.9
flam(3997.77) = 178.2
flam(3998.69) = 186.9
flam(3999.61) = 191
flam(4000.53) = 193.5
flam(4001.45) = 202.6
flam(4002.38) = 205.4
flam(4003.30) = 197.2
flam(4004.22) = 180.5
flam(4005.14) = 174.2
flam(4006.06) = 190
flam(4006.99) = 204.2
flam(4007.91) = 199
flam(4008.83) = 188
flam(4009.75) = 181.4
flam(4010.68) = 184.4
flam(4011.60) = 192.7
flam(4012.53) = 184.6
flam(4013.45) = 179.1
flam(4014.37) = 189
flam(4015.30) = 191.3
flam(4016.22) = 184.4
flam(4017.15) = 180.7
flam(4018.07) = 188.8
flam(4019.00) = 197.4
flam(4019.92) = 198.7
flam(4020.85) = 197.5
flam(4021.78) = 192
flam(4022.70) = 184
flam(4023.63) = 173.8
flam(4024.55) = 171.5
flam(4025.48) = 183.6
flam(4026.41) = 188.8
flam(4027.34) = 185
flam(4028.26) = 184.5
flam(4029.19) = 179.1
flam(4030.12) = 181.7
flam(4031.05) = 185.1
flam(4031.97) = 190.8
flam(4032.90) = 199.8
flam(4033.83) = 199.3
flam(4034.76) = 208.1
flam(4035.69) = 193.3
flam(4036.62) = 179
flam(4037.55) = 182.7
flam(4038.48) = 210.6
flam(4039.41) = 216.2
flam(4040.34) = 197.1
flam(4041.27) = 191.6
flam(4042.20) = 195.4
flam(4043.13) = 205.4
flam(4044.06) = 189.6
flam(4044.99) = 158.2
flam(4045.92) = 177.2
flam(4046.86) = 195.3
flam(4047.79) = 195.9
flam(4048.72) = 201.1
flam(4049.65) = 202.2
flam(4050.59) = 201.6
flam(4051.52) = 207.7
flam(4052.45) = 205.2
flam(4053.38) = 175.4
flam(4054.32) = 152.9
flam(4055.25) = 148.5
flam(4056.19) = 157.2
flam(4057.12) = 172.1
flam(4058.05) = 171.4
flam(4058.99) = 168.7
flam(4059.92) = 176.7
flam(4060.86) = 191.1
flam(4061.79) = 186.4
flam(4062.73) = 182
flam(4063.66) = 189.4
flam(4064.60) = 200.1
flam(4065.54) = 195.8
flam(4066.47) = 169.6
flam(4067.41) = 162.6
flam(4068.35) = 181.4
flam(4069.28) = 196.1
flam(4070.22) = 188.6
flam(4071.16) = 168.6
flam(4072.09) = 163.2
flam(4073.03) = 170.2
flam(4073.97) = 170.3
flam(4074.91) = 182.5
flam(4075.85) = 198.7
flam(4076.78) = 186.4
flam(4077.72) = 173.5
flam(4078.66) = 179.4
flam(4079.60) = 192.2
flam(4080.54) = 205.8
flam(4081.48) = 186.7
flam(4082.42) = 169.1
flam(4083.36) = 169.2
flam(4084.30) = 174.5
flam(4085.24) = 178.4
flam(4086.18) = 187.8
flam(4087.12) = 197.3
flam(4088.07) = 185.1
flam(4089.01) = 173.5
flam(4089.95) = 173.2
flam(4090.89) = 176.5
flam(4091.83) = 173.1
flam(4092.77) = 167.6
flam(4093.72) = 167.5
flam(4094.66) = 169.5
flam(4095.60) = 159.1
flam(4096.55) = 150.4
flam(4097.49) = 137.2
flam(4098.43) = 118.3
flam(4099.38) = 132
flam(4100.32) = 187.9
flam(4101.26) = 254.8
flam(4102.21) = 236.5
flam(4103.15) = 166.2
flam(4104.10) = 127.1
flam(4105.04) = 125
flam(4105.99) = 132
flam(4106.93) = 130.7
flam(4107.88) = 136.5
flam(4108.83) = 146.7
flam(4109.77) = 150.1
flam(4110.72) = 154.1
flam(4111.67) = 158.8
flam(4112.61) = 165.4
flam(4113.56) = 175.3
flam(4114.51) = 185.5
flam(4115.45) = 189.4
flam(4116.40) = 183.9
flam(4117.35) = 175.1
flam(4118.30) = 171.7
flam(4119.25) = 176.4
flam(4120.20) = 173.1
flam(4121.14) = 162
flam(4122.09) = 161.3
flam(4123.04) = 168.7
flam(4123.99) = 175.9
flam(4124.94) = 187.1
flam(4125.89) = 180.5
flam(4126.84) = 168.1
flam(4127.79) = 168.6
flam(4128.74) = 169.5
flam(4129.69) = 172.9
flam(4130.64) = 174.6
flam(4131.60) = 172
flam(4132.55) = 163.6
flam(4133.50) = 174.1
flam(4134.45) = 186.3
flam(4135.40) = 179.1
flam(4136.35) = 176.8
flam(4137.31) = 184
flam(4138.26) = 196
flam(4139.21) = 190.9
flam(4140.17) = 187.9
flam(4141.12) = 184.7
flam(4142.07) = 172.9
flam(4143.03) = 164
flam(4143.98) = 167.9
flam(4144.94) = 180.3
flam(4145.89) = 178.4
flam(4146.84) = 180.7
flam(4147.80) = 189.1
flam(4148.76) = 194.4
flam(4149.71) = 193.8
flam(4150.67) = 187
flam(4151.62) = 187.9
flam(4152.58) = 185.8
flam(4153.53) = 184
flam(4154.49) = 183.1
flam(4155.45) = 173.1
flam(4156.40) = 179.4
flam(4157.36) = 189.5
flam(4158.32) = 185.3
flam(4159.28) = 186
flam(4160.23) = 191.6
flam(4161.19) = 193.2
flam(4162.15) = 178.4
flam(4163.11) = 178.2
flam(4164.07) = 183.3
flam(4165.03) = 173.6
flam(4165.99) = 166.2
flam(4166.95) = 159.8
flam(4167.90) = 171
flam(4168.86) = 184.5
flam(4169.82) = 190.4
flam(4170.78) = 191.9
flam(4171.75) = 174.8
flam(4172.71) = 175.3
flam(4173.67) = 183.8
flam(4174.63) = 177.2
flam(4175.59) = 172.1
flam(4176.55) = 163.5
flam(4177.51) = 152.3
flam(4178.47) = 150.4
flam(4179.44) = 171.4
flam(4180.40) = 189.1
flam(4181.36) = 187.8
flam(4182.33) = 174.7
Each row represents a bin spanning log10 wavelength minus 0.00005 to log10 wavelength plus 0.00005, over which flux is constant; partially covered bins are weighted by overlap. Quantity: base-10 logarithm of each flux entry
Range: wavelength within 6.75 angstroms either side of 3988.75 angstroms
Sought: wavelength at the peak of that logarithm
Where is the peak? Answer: 3985.82 angstroms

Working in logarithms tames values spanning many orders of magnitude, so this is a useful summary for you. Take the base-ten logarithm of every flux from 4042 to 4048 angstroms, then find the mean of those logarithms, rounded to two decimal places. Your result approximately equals 2.27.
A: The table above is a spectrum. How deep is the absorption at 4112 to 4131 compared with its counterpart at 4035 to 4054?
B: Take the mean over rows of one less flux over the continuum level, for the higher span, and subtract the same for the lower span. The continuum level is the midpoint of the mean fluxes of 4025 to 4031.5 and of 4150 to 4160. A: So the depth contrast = 0.11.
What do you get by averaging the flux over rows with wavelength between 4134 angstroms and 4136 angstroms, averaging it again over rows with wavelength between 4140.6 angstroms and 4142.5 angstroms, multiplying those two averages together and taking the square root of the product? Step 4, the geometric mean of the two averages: 181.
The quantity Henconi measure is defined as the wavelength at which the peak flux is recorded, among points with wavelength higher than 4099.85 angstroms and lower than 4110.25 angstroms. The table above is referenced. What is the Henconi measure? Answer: 4101.26 angstroms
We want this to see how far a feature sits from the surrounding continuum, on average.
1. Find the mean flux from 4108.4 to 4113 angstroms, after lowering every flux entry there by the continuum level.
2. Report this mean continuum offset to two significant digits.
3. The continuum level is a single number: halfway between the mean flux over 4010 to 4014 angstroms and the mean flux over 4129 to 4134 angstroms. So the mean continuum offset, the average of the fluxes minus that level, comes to -23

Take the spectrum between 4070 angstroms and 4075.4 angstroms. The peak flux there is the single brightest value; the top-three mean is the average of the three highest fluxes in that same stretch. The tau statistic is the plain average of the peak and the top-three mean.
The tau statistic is 185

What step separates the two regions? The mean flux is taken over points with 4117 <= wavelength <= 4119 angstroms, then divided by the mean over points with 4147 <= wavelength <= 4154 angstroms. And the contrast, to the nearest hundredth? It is 0.92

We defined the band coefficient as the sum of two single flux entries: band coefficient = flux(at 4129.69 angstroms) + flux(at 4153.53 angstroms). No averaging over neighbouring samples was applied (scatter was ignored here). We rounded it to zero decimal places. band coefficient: 357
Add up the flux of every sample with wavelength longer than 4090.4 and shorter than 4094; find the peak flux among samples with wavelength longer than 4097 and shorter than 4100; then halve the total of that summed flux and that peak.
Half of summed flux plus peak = 411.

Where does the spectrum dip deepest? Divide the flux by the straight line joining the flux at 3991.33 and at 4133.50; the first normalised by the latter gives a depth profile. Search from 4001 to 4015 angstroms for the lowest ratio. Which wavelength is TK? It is 4005.14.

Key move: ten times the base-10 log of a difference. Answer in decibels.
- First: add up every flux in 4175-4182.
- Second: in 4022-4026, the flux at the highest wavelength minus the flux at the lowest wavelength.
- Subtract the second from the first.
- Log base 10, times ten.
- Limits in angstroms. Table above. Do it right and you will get 30.7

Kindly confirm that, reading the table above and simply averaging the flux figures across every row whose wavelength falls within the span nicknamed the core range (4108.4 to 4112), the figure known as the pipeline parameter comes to 152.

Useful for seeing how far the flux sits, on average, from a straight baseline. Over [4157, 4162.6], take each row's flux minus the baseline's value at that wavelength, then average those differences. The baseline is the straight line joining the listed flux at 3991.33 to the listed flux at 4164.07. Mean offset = 3.7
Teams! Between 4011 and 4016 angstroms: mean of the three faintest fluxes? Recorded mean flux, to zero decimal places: 184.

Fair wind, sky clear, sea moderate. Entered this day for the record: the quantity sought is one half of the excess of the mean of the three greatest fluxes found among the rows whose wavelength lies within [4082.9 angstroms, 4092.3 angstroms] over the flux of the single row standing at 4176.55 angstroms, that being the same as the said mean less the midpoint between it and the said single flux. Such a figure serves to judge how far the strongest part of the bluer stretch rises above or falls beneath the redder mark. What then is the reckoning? 13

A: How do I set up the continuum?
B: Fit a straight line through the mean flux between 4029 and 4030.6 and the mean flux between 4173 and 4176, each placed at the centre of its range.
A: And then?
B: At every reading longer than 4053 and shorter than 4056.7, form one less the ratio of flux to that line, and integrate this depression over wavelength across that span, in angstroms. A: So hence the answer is 0.44 angstroms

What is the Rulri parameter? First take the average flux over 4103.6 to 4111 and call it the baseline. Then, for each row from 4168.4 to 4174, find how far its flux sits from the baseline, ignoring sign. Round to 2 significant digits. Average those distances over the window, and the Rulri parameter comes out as 46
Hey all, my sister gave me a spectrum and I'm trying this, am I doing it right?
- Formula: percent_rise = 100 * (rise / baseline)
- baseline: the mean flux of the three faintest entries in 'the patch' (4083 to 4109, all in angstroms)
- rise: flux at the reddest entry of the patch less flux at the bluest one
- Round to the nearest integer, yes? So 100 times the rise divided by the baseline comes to -18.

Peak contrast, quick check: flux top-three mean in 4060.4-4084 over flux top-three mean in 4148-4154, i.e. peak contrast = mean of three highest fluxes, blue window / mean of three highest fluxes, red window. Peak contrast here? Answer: 1.05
